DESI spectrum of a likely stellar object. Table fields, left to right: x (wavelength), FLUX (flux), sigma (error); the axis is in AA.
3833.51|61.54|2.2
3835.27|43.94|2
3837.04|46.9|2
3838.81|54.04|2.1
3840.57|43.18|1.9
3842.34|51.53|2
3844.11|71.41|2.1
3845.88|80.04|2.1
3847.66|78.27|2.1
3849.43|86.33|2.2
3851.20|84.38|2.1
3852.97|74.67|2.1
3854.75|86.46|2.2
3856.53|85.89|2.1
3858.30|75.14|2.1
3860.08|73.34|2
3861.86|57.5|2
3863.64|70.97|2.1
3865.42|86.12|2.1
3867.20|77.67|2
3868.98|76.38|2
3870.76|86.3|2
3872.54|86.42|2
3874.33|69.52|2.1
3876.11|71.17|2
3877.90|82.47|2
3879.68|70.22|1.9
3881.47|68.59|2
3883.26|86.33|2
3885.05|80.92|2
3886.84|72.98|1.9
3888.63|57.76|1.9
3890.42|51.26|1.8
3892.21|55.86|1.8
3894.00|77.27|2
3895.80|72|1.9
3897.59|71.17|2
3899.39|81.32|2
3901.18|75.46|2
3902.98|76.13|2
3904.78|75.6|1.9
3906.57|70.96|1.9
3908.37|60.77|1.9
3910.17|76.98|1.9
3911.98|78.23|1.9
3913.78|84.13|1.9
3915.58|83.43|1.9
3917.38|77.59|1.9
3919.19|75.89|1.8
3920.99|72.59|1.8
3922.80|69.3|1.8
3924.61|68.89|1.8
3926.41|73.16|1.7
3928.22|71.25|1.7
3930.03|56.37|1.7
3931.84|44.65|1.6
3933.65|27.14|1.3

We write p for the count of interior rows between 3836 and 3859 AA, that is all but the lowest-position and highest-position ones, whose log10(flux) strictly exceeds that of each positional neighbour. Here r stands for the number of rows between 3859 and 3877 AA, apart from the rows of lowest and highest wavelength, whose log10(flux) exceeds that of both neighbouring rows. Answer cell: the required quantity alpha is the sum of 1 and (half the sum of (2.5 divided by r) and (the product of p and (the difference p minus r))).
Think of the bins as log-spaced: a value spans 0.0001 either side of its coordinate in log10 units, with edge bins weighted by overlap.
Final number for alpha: 5.6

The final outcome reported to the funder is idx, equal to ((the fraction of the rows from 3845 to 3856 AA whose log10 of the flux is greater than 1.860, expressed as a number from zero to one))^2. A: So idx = 1.0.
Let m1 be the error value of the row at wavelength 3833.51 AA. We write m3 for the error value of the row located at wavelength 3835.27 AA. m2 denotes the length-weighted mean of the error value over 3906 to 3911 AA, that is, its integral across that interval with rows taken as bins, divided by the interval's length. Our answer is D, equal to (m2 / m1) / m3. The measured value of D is 0.43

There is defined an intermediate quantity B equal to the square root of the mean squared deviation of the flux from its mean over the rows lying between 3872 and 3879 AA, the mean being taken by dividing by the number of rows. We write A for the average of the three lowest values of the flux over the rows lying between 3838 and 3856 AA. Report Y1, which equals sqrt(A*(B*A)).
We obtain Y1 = 133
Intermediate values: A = 50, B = 7.2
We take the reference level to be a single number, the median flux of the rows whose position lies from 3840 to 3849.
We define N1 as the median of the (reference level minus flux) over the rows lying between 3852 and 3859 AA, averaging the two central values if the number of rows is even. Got -9.1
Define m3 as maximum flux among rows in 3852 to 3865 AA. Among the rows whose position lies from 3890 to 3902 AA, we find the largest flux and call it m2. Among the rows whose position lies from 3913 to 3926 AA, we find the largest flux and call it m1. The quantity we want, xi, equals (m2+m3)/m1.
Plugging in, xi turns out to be 1.99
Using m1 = 84.13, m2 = 81.32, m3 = 86.46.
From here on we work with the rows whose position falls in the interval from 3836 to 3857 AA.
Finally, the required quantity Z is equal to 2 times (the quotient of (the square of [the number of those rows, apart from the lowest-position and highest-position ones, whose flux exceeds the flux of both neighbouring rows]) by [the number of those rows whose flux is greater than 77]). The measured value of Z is 5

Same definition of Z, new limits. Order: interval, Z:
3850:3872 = 1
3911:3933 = 2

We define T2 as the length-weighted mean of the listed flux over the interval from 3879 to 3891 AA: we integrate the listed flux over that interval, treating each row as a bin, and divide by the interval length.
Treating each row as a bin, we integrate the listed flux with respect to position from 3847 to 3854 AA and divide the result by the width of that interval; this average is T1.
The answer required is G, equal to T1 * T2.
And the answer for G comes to 5694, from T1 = 81.2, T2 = 70.2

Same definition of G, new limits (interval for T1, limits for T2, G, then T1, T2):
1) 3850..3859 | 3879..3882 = 5665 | 81.6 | 69.4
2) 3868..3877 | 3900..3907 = 5862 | 78.0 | 75.2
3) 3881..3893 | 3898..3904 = 5217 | 67.7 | 77.0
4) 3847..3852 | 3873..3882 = 6095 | 83.3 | 73.2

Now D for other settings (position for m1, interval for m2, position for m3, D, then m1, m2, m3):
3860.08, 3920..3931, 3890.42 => 0.49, 2.00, 1.75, 1.80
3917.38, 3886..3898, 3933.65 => 0.77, 1.90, 1.90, 1.30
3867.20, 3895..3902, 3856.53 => 0.47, 2.00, 1.98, 2.10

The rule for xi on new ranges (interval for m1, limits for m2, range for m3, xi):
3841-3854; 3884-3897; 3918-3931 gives 1.82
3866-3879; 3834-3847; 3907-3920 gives 1.90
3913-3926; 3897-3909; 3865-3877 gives 1.99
